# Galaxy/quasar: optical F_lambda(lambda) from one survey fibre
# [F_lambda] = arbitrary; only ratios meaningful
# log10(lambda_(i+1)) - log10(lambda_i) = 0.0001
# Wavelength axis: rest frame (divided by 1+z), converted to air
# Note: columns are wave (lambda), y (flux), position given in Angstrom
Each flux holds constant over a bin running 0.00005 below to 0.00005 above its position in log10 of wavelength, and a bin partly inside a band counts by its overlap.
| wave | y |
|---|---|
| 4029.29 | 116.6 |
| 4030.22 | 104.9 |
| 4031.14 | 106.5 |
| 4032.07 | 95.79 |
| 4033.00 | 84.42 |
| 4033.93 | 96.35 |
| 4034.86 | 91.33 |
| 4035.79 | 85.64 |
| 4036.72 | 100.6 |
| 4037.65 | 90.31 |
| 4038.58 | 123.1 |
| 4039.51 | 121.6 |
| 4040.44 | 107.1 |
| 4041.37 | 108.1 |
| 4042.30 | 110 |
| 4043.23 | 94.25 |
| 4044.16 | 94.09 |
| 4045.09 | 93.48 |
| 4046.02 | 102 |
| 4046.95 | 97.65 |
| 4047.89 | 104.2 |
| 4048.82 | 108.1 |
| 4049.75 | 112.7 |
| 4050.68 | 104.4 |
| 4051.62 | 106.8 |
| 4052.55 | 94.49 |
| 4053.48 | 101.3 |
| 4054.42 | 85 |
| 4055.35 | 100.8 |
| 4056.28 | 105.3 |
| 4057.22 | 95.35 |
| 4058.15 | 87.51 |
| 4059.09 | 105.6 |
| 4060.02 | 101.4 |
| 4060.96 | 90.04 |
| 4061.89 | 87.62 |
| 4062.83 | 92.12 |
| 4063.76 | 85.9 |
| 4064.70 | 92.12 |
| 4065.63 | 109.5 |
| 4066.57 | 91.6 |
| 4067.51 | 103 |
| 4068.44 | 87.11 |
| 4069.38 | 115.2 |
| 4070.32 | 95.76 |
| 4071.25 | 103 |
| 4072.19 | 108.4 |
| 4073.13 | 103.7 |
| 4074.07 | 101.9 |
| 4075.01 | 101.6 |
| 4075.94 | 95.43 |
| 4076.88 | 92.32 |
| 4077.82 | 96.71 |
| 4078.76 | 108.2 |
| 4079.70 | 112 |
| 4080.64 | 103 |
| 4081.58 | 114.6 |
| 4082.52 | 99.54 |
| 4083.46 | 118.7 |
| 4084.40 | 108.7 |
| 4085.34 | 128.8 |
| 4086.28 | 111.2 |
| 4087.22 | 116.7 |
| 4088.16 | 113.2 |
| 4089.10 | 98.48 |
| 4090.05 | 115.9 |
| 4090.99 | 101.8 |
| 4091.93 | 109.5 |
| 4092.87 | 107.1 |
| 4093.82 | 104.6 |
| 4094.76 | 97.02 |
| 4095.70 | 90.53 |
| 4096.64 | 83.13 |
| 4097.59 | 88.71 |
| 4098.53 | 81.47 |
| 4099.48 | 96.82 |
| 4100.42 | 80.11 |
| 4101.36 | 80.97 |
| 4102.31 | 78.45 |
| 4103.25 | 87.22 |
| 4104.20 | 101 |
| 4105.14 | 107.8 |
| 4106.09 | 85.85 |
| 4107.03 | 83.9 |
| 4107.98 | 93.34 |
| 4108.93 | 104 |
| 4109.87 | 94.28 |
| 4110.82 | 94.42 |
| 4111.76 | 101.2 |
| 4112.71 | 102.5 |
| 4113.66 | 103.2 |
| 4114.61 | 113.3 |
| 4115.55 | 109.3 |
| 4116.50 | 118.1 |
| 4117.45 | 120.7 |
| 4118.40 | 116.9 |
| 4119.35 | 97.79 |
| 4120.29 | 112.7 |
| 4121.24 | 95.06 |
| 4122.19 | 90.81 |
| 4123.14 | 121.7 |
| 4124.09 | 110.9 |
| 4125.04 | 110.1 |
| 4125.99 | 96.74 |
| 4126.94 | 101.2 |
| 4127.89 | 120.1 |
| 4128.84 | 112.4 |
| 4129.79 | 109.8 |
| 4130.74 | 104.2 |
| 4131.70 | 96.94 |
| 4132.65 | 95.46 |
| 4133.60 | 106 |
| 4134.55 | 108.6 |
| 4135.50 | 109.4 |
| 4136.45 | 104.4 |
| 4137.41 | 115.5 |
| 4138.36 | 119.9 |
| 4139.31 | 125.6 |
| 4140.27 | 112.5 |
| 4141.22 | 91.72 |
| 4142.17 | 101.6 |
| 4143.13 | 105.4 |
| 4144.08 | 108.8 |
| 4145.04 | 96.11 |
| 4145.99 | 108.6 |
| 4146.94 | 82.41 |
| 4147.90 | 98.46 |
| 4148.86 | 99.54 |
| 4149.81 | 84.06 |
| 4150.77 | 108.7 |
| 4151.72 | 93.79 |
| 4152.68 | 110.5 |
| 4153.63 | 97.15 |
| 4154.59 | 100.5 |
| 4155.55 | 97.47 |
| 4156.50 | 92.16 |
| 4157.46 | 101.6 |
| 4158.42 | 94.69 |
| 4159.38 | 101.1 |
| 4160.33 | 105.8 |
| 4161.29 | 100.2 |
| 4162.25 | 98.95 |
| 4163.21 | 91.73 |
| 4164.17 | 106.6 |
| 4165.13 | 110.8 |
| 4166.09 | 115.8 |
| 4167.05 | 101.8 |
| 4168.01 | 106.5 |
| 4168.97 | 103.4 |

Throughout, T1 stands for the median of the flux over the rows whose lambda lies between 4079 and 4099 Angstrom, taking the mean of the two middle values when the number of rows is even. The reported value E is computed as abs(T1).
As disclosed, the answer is 107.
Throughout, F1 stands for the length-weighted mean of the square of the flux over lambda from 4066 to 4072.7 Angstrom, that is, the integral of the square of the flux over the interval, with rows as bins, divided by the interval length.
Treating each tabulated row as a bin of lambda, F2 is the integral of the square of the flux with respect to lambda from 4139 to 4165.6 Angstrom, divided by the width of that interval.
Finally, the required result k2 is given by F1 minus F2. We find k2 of -9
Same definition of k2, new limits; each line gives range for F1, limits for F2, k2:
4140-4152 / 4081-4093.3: -2463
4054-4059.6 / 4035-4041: -1593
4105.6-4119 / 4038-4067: 537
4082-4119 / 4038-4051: -837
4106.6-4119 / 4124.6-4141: -868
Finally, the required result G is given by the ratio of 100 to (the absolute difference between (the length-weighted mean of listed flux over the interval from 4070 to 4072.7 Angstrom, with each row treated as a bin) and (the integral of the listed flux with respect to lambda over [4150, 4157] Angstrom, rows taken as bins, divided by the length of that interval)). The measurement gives 29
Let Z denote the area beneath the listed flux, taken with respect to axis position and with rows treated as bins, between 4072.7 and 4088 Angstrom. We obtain 1641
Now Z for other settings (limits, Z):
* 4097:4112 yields 1365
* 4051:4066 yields 1444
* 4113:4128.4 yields 1672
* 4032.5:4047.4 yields 1490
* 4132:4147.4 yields 1628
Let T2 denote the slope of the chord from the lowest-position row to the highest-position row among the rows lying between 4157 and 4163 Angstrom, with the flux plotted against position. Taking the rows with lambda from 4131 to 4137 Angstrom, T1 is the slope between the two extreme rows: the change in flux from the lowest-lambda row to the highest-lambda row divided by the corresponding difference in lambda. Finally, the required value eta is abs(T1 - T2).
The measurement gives 2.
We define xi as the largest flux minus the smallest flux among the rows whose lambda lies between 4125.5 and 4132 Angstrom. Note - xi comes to 23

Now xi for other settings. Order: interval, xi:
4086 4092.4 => 18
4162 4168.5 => 24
